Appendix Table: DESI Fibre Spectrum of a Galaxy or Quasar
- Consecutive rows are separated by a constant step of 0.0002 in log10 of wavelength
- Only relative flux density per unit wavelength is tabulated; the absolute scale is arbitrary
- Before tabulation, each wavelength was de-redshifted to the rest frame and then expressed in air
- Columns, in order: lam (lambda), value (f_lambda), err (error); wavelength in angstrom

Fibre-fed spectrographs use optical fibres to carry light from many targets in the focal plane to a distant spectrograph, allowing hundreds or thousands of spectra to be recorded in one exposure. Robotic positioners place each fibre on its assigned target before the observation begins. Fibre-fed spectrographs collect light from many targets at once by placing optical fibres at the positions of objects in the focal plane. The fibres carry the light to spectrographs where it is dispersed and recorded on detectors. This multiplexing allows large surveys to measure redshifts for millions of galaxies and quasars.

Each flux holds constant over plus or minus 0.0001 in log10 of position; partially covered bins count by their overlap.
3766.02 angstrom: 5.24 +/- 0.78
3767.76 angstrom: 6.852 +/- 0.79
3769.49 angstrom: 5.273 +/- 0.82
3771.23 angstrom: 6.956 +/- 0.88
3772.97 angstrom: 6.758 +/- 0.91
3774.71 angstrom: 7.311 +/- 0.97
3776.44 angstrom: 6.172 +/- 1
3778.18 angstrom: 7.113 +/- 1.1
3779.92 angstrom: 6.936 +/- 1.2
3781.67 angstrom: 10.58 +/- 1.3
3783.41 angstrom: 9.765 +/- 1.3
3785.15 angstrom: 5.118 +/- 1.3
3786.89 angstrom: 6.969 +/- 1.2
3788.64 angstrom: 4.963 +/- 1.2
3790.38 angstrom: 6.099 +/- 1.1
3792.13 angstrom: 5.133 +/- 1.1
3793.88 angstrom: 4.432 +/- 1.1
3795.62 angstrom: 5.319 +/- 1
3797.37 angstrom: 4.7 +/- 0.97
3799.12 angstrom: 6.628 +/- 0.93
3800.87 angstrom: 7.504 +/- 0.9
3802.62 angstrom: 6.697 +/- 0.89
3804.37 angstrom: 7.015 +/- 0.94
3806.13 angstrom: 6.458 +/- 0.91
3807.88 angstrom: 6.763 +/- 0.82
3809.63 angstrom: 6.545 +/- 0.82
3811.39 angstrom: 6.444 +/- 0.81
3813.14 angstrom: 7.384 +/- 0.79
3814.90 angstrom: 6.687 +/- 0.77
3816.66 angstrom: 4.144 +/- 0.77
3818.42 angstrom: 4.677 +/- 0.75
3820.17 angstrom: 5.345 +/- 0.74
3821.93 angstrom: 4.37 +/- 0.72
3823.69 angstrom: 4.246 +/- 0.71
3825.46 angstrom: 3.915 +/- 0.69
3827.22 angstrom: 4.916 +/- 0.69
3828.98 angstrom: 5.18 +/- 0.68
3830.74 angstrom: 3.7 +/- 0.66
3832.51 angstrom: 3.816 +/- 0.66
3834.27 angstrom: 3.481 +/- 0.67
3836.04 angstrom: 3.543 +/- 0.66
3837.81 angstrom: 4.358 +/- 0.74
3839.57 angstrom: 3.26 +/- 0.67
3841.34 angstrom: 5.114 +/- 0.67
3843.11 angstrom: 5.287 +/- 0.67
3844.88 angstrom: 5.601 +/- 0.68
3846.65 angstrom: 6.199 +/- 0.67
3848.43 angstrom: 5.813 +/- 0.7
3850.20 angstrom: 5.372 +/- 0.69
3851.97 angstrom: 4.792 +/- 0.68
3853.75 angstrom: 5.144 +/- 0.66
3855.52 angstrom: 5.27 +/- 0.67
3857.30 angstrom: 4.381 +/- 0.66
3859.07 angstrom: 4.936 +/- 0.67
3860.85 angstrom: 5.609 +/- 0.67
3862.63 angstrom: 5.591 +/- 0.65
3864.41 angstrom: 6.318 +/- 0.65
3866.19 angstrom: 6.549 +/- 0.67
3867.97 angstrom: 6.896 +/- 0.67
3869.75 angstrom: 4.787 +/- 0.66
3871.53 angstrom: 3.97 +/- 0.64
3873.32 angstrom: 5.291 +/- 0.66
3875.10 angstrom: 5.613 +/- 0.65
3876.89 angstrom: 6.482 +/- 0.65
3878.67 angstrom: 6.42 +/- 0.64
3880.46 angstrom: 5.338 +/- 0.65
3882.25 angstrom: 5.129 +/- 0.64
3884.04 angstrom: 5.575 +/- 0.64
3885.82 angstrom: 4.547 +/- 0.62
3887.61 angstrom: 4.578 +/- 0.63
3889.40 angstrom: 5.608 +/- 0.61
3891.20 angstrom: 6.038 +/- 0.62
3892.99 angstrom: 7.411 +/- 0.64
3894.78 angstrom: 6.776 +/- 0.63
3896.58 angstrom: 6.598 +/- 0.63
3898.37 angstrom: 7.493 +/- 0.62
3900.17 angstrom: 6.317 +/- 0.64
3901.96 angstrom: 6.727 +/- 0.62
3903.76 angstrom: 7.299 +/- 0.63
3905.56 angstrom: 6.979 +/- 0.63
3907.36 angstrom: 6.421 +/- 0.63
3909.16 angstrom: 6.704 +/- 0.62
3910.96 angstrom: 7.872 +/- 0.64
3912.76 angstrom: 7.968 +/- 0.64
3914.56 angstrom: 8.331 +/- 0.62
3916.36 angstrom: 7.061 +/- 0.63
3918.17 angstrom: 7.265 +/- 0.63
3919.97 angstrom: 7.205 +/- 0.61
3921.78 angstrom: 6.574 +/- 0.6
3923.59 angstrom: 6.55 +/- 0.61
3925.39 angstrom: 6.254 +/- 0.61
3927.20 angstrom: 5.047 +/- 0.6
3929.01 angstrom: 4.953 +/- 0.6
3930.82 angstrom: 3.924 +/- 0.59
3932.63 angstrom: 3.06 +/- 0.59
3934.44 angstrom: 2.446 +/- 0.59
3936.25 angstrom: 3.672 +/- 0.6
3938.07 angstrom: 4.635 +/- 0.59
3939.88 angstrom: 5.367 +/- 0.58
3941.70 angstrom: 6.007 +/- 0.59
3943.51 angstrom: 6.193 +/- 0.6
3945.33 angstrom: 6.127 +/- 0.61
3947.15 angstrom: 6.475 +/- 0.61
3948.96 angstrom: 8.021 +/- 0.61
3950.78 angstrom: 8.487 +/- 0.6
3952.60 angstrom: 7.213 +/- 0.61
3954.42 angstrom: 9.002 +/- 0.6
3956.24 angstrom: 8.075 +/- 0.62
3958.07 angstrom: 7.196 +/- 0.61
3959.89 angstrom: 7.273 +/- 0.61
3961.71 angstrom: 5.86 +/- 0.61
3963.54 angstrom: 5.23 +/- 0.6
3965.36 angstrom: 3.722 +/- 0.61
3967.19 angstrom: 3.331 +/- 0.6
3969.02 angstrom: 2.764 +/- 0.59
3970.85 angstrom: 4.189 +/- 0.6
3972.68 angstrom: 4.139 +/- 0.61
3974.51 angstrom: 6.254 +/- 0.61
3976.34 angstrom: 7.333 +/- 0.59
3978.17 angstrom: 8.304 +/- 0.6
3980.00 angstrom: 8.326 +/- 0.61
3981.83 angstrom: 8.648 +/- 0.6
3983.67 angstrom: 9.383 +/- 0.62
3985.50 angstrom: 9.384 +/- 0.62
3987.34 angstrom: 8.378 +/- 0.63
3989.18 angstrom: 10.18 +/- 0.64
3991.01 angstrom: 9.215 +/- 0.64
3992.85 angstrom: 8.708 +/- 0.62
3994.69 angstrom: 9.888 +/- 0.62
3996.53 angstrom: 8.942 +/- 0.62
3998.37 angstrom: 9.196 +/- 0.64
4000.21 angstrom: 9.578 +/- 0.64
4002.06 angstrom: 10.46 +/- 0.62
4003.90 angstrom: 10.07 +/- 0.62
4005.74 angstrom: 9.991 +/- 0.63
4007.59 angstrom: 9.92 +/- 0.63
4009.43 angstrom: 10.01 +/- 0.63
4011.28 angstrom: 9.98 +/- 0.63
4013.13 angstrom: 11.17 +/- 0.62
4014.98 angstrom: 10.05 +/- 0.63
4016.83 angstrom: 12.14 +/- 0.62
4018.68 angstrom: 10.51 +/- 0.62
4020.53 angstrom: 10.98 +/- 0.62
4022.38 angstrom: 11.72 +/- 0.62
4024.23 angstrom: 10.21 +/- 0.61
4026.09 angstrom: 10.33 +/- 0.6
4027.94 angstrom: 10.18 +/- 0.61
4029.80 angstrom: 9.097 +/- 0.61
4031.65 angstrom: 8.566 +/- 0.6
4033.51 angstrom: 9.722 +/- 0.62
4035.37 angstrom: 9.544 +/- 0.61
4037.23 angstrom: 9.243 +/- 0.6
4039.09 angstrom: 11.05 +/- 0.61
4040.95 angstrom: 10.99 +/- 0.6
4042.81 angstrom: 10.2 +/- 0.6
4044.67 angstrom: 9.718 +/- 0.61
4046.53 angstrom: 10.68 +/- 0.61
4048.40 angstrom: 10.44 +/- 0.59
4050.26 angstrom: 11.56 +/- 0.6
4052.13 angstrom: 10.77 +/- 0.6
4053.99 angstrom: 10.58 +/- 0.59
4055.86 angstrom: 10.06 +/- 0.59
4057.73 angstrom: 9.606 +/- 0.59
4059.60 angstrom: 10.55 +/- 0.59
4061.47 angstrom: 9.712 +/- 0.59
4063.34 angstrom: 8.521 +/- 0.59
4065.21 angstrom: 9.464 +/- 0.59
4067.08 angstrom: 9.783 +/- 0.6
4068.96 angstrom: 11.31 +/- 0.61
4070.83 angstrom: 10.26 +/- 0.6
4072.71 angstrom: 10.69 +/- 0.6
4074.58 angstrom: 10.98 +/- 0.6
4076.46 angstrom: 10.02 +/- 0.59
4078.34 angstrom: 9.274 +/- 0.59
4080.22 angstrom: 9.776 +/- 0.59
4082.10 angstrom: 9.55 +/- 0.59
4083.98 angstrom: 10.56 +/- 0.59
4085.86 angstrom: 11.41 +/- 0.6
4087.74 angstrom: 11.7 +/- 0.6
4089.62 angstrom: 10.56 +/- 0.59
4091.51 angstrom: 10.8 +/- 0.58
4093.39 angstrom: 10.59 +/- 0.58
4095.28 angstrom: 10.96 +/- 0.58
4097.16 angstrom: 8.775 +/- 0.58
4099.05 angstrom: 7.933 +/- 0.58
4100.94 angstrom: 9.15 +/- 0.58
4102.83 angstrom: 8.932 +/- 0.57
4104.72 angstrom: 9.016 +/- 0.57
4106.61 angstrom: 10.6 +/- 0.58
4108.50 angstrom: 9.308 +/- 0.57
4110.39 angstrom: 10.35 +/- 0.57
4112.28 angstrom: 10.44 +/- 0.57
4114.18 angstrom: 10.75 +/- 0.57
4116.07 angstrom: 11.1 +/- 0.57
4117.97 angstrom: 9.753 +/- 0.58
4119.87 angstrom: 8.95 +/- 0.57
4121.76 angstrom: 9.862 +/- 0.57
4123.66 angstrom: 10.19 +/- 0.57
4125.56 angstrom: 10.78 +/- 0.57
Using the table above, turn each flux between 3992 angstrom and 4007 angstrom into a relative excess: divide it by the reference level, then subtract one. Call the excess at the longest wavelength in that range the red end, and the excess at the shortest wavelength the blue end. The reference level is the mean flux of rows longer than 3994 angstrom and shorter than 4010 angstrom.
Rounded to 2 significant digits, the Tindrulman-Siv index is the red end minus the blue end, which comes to 0.13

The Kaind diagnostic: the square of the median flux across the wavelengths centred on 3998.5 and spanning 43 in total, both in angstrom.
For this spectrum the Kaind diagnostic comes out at 98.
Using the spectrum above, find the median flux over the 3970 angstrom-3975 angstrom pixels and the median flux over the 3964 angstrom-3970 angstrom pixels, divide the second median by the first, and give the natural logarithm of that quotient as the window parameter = -0.23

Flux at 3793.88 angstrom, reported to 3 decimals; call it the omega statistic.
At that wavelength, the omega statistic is 4.432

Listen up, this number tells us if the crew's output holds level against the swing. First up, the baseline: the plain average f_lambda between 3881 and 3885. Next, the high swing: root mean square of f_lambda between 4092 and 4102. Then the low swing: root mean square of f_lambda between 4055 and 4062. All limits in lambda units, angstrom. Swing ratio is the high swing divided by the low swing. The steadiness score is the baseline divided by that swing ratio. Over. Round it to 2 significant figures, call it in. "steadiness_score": 5.6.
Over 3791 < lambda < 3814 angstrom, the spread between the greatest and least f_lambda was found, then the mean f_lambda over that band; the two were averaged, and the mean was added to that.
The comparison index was 10.9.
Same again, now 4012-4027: 17.4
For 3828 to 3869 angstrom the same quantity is 9.4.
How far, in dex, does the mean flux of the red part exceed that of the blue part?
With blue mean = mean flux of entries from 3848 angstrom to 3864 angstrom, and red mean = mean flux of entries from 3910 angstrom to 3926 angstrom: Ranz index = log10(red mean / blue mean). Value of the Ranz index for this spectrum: 0.14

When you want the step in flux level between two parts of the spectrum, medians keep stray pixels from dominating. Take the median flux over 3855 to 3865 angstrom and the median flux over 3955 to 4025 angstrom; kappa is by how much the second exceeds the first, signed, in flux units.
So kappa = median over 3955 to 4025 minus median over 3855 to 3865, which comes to 3.8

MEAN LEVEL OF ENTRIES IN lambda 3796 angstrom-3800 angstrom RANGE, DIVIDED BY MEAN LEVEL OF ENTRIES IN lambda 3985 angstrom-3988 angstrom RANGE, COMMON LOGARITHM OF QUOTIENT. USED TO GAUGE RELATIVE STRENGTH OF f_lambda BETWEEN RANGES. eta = -0.20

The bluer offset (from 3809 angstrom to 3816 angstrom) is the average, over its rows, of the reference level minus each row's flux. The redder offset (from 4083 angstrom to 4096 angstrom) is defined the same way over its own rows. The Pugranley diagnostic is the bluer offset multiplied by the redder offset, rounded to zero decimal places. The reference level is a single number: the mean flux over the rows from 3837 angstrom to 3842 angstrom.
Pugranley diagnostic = 17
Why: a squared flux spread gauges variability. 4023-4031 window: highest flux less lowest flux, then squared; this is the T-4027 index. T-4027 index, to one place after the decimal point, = 1.5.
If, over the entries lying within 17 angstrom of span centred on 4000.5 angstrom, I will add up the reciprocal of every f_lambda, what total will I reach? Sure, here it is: 0.94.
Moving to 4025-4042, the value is 0.92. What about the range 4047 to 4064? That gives 0.89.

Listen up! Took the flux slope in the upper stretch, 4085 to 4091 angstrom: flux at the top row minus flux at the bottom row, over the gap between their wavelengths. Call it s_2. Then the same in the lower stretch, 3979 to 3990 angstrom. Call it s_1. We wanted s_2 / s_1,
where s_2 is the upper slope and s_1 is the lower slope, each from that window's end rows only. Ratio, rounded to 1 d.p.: -1.1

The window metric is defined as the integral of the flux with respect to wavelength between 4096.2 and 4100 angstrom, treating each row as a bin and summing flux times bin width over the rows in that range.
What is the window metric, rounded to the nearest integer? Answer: 32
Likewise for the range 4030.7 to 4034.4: 34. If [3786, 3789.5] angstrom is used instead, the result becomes 21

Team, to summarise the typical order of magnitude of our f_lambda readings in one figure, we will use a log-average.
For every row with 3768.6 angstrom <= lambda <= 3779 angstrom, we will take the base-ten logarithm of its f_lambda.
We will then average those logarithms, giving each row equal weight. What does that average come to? 0.82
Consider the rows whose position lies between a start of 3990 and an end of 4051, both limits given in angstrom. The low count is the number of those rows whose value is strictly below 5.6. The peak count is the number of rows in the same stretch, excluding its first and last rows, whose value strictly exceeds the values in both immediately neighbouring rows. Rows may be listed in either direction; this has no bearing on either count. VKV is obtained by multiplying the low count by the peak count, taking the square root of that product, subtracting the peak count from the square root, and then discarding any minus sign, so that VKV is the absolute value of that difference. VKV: 10.0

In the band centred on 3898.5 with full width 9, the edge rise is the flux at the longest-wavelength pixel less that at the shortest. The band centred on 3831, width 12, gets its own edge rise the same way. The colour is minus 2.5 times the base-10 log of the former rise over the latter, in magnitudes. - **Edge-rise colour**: 2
